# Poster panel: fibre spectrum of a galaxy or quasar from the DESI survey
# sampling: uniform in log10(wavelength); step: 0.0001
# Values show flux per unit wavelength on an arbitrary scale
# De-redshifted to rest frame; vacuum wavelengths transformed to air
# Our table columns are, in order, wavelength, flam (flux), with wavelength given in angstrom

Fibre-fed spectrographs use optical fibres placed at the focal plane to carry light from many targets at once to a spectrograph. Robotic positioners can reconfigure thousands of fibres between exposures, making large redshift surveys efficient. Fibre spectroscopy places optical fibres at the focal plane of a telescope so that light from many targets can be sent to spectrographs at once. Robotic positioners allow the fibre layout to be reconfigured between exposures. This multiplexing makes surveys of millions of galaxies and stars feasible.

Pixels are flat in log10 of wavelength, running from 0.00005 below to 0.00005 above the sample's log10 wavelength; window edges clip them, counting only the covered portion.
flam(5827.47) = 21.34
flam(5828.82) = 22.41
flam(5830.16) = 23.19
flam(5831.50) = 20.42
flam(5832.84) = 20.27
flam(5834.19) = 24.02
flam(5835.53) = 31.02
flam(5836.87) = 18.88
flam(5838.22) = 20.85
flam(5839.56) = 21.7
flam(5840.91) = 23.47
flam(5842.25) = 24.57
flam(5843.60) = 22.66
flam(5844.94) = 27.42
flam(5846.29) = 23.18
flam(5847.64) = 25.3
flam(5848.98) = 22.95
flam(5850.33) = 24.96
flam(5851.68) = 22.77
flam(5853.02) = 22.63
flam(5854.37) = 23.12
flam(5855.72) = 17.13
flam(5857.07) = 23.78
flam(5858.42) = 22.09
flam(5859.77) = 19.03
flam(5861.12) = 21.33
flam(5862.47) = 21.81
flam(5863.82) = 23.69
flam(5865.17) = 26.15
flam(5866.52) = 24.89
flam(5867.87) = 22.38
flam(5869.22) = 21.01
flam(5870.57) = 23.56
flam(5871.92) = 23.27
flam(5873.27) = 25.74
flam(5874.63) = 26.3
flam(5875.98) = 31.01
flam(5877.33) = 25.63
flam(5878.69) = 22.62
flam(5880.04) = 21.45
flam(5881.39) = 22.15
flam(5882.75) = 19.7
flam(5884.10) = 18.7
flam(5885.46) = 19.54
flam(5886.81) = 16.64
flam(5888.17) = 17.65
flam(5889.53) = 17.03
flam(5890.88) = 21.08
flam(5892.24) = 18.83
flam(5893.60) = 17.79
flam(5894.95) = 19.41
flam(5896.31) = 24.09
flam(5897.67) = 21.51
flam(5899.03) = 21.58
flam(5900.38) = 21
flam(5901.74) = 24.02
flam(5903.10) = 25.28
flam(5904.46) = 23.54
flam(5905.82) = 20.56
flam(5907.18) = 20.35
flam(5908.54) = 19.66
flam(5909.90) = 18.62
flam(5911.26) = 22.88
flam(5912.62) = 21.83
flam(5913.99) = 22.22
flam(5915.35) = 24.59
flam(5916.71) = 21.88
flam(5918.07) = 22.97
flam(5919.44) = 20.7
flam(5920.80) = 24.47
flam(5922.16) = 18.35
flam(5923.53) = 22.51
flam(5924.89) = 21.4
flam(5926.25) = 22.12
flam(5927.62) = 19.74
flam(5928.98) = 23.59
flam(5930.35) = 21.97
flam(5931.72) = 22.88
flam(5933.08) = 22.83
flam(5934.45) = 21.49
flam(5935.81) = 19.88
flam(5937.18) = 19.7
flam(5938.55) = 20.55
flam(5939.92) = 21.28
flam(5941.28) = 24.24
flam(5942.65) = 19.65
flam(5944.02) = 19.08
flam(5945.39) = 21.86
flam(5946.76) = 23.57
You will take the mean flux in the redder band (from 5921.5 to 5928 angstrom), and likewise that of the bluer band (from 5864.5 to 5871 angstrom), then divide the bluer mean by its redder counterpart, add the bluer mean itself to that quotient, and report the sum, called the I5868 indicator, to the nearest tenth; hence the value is 24.7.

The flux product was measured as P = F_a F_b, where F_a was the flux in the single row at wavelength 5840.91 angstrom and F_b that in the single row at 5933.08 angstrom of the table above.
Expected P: 536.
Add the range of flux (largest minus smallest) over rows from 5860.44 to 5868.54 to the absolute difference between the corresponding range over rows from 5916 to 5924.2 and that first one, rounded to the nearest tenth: 6.1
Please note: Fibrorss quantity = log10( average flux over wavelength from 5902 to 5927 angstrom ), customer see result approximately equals 1.34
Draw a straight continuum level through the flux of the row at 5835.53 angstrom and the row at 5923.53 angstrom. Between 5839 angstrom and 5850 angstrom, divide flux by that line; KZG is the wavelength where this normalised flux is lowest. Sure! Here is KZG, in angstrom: 5839.56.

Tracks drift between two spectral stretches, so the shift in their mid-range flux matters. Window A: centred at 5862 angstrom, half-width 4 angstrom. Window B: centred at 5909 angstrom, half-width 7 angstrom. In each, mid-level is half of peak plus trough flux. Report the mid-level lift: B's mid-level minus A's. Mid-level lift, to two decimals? -0.64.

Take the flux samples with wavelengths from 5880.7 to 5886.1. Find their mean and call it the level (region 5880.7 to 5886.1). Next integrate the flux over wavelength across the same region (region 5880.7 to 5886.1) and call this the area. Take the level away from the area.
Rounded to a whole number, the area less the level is 88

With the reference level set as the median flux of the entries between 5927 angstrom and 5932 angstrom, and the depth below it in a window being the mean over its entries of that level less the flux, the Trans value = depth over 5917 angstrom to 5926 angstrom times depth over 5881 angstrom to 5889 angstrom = 2.3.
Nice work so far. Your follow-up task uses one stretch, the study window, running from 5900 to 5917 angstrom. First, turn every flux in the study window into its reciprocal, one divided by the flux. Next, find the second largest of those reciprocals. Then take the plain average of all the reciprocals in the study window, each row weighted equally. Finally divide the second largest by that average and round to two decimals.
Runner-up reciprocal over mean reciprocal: 1.11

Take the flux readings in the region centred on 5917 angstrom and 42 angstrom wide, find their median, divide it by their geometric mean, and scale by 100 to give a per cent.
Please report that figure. 100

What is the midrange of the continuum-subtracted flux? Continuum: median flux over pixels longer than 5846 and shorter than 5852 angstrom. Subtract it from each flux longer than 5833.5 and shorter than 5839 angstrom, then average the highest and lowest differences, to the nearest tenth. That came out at 1.8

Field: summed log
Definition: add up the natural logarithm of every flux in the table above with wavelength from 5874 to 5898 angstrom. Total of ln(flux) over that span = 54.7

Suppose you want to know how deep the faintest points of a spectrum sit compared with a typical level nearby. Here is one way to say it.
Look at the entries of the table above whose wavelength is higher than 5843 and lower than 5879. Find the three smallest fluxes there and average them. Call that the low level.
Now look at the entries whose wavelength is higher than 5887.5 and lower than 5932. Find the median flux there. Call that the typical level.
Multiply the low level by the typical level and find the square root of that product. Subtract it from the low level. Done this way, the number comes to -1.2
